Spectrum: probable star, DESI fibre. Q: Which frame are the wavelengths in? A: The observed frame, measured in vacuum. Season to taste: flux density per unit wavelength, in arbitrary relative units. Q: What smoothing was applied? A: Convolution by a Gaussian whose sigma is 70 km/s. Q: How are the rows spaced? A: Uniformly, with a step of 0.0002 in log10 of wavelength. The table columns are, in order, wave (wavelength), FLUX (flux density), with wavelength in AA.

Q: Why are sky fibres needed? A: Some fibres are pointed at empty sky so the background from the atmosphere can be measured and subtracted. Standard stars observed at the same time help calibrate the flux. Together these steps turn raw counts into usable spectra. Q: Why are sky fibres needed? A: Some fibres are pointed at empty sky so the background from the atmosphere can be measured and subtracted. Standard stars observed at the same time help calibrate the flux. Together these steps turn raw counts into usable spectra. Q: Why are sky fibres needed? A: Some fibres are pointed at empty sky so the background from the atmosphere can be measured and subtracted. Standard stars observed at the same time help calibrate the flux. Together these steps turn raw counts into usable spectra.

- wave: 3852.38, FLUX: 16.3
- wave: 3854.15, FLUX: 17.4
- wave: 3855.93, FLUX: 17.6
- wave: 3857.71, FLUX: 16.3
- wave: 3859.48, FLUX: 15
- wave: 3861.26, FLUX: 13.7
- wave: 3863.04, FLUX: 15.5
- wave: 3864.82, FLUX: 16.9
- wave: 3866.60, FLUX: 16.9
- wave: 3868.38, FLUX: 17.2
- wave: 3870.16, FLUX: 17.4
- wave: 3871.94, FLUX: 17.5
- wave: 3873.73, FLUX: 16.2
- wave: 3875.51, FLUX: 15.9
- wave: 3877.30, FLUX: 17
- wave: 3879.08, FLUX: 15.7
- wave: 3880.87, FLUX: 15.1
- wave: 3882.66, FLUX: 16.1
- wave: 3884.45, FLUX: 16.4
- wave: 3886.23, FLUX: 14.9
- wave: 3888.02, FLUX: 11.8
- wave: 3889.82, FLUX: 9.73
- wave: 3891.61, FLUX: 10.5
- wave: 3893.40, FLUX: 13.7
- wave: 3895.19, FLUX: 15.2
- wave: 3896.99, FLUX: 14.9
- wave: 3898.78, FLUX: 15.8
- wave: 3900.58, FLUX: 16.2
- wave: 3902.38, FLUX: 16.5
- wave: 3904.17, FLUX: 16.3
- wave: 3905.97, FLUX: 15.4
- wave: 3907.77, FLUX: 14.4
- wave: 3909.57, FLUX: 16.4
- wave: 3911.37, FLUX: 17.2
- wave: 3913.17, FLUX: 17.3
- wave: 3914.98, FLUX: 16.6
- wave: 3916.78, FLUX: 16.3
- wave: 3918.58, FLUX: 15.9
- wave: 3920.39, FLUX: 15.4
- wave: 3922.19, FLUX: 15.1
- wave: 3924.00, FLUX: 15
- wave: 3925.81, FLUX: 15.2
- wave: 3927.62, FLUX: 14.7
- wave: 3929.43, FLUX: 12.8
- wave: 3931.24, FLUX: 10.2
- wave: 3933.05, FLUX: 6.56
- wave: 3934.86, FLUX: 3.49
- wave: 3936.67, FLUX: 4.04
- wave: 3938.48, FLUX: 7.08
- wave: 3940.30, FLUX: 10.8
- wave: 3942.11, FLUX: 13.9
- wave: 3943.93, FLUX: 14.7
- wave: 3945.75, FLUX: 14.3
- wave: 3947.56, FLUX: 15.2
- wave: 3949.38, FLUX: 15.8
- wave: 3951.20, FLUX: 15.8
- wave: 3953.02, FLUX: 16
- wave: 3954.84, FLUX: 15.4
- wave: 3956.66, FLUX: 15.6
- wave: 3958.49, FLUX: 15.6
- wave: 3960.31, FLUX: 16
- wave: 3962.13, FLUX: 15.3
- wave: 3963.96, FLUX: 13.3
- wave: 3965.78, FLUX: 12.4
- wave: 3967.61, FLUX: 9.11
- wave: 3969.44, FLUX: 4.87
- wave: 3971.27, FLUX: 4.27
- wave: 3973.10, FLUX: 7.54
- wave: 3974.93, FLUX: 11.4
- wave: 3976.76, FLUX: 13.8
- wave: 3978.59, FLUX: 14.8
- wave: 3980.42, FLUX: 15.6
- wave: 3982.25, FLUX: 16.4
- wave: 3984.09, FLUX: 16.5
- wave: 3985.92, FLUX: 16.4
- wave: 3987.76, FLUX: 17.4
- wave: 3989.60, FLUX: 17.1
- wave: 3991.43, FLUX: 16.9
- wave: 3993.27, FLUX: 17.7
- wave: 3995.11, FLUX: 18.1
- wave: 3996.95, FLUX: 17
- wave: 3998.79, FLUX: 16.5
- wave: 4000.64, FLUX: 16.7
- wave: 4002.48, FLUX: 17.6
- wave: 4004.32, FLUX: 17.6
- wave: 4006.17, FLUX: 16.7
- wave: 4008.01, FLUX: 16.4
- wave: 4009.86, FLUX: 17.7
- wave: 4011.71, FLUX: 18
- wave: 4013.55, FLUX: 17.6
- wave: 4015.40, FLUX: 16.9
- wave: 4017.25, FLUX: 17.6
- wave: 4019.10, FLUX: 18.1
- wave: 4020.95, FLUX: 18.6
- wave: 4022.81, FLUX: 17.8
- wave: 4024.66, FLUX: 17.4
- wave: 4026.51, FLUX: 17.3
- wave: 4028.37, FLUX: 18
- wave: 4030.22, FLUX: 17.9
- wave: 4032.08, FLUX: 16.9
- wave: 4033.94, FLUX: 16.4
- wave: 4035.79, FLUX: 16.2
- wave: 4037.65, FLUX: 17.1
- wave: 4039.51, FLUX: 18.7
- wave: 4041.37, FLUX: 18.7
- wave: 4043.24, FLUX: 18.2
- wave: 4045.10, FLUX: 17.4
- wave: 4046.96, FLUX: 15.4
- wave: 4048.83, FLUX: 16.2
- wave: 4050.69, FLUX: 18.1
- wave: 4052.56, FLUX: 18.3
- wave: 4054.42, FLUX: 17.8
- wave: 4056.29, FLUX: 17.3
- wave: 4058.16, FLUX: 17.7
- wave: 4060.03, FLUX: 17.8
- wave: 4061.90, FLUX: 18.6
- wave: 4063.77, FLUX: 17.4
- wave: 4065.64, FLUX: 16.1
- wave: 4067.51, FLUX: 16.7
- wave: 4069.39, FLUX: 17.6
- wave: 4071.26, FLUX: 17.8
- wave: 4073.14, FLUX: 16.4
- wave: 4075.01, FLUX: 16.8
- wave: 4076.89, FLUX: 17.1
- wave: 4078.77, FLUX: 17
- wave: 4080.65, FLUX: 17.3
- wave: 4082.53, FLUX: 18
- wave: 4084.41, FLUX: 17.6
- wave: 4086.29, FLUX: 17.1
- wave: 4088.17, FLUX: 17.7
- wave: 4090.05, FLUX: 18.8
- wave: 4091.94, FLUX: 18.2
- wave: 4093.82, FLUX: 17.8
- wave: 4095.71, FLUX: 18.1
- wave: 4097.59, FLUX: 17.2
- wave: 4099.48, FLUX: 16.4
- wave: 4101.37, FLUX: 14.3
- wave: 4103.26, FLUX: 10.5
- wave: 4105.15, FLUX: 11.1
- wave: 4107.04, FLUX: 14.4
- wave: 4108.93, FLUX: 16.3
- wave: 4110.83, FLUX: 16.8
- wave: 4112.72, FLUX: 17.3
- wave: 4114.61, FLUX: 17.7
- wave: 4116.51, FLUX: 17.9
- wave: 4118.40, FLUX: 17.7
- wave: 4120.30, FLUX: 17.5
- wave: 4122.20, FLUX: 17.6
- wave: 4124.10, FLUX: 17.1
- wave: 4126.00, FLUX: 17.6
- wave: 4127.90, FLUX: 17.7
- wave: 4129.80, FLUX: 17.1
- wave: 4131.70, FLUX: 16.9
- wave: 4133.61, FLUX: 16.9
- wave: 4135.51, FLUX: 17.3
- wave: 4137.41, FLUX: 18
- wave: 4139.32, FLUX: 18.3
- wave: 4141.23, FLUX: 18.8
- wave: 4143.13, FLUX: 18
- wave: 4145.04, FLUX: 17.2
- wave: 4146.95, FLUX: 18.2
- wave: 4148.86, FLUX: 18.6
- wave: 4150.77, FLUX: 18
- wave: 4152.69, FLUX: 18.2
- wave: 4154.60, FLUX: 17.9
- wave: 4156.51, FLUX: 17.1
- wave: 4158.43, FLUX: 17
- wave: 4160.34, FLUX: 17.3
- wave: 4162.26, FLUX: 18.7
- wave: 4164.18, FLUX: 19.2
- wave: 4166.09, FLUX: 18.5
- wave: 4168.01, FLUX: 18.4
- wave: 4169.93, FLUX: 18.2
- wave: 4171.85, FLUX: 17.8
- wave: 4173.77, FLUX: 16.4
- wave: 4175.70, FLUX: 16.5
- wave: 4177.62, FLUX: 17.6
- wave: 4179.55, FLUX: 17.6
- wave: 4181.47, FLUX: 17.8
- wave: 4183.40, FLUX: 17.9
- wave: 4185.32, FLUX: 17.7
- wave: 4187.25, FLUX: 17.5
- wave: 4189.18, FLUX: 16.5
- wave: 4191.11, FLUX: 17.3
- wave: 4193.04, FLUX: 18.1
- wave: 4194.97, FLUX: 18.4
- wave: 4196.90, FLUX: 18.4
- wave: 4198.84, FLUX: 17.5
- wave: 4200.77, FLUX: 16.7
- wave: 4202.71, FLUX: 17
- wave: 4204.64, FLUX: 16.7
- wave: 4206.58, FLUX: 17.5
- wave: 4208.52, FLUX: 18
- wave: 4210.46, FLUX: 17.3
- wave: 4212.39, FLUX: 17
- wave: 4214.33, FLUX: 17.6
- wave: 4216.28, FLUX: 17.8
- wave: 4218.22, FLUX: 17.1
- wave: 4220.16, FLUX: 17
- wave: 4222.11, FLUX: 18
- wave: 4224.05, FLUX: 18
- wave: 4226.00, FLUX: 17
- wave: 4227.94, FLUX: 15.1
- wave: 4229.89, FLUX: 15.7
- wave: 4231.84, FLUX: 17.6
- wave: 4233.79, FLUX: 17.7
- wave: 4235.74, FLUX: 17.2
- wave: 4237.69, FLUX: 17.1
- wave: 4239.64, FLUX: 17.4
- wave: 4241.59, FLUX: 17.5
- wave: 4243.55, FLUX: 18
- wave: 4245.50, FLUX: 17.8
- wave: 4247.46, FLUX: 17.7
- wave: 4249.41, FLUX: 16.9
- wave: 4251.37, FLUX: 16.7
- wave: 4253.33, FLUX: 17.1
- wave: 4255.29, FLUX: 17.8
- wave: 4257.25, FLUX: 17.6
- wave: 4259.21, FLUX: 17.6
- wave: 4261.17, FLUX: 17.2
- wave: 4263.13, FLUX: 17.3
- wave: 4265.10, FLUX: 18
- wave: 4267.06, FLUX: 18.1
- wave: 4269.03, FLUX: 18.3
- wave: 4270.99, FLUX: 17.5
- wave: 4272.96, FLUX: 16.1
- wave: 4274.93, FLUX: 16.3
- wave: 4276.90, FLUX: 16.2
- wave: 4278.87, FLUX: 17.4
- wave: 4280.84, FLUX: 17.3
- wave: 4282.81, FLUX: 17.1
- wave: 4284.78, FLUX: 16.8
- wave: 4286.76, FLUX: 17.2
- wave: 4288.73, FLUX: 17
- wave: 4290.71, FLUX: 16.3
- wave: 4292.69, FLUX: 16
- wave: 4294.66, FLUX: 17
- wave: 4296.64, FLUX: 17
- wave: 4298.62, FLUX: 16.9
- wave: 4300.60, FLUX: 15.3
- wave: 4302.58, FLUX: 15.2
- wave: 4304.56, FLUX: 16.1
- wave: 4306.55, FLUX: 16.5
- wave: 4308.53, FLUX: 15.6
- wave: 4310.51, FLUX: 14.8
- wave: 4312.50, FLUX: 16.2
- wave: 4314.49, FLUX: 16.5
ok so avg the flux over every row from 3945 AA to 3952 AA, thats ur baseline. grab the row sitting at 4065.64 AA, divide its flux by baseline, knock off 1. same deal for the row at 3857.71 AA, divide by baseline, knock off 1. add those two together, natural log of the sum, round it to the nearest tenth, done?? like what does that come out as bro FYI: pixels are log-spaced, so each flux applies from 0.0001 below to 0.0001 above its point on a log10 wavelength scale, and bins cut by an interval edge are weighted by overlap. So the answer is -2.1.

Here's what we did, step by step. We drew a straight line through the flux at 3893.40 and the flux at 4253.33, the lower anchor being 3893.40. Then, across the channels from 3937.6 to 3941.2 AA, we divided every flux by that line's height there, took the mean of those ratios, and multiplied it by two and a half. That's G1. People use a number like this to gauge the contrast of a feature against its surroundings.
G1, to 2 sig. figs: 1.6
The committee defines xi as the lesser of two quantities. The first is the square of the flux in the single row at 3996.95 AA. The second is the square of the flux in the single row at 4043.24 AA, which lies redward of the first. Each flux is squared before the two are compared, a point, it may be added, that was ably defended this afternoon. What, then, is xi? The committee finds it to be 289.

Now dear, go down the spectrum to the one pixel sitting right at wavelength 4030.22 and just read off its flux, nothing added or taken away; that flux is 17.9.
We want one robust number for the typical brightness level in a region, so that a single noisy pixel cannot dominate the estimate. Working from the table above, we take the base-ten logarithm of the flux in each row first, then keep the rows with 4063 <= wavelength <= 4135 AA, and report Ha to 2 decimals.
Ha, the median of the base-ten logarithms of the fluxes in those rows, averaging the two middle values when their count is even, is 1.24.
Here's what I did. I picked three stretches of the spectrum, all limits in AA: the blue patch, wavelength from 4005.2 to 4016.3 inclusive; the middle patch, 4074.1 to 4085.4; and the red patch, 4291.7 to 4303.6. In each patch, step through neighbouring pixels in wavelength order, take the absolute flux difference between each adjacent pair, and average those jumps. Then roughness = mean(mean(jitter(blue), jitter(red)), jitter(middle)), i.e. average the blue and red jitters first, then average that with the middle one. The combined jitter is 0.47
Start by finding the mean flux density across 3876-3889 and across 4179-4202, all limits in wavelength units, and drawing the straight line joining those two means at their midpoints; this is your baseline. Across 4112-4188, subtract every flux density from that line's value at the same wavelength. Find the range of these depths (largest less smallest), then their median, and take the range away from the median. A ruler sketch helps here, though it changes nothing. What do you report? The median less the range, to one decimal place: -3.3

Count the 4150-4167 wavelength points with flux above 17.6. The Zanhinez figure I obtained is 6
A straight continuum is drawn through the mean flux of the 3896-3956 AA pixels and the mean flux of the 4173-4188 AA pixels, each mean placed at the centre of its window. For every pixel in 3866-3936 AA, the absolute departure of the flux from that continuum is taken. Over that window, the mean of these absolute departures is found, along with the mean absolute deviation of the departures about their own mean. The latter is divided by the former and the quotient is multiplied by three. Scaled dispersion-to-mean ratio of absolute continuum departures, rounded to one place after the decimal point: 1.3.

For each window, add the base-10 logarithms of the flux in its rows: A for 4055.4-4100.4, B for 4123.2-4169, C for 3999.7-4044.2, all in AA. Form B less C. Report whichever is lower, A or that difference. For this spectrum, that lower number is 0.2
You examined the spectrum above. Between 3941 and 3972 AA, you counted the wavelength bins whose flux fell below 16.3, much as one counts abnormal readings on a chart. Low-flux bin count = 17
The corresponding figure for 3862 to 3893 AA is 10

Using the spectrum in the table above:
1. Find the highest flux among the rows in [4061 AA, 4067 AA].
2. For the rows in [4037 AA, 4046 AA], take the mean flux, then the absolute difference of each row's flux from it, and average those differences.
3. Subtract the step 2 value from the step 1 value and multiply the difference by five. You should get 90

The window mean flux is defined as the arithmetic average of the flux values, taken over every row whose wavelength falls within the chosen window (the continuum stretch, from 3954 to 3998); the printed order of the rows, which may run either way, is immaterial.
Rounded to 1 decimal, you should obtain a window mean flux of 14.1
